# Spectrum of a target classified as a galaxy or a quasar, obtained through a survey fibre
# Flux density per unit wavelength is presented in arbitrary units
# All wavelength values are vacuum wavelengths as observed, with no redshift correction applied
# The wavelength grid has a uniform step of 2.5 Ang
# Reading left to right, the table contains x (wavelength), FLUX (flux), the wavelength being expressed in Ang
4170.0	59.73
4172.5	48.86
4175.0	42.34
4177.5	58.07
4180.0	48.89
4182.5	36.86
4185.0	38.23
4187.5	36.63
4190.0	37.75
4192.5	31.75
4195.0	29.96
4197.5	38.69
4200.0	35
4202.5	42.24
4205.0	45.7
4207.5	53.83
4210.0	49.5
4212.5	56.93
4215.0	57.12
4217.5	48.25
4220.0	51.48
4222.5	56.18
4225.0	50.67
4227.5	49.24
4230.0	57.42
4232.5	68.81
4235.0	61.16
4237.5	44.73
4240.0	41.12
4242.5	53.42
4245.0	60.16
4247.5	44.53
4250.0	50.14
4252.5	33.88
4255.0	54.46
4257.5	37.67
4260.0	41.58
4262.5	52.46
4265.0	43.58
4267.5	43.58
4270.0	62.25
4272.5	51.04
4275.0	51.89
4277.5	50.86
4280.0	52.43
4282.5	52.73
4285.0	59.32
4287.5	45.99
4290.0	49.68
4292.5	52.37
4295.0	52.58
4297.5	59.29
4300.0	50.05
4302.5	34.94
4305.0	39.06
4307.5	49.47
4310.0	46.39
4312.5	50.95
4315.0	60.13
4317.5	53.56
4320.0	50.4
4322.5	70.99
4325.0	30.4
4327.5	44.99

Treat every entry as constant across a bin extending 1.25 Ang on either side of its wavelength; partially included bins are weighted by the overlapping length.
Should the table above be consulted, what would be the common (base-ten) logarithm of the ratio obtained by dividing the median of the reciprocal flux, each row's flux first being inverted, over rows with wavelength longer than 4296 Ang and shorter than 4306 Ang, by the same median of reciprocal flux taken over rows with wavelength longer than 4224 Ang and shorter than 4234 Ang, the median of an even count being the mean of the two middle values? 0.089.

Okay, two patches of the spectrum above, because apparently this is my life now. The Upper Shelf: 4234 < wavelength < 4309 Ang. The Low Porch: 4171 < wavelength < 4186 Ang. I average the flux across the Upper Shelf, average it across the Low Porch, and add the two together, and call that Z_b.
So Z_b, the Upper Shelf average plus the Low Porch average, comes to 95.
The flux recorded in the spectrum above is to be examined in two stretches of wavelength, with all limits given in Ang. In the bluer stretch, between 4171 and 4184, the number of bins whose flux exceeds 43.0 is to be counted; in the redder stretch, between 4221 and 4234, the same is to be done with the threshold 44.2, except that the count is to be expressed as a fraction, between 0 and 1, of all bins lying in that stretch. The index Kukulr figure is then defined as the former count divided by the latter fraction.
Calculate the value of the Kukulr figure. 3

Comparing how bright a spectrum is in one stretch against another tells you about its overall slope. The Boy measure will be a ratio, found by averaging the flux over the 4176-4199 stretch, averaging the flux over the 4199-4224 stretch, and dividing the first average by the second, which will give 0.80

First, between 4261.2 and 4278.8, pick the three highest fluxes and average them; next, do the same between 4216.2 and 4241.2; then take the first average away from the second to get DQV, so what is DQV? 6.9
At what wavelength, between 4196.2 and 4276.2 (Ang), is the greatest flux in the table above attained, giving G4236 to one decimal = 4232.5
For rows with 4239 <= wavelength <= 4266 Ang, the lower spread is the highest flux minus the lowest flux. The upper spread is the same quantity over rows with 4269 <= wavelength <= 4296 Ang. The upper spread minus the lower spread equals -10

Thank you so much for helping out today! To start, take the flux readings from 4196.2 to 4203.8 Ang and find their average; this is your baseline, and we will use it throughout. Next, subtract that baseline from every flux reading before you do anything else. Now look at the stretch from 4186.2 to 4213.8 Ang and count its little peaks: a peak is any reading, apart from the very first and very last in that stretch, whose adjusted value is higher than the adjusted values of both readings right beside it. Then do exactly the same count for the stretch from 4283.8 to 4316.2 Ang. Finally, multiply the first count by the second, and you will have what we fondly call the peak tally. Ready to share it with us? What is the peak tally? 6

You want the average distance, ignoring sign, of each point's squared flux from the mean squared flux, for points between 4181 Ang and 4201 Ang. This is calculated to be 175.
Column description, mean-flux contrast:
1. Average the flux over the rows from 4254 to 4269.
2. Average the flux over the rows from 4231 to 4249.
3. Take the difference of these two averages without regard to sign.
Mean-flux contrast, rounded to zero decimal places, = 8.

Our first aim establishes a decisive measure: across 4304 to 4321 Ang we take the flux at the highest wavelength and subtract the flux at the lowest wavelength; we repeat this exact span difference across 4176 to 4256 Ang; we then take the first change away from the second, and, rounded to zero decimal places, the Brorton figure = -15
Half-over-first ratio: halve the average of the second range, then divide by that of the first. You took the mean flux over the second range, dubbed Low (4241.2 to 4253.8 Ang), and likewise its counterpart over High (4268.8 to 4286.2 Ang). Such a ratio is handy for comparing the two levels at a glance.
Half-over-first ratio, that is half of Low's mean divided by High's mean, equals 0.45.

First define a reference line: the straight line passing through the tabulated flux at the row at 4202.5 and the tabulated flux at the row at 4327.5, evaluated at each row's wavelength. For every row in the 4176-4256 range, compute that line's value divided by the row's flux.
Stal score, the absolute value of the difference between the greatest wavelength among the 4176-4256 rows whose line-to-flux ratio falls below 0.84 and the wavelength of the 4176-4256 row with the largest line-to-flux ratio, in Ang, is 60.0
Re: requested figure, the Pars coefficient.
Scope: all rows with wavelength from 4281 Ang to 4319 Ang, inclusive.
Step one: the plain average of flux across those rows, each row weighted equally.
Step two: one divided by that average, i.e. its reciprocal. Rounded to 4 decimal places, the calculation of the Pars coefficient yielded 0.0198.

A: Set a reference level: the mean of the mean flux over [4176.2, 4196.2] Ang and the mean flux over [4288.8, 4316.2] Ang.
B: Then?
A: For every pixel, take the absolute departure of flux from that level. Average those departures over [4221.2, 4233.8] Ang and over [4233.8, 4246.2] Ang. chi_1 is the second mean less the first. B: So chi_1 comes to -3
